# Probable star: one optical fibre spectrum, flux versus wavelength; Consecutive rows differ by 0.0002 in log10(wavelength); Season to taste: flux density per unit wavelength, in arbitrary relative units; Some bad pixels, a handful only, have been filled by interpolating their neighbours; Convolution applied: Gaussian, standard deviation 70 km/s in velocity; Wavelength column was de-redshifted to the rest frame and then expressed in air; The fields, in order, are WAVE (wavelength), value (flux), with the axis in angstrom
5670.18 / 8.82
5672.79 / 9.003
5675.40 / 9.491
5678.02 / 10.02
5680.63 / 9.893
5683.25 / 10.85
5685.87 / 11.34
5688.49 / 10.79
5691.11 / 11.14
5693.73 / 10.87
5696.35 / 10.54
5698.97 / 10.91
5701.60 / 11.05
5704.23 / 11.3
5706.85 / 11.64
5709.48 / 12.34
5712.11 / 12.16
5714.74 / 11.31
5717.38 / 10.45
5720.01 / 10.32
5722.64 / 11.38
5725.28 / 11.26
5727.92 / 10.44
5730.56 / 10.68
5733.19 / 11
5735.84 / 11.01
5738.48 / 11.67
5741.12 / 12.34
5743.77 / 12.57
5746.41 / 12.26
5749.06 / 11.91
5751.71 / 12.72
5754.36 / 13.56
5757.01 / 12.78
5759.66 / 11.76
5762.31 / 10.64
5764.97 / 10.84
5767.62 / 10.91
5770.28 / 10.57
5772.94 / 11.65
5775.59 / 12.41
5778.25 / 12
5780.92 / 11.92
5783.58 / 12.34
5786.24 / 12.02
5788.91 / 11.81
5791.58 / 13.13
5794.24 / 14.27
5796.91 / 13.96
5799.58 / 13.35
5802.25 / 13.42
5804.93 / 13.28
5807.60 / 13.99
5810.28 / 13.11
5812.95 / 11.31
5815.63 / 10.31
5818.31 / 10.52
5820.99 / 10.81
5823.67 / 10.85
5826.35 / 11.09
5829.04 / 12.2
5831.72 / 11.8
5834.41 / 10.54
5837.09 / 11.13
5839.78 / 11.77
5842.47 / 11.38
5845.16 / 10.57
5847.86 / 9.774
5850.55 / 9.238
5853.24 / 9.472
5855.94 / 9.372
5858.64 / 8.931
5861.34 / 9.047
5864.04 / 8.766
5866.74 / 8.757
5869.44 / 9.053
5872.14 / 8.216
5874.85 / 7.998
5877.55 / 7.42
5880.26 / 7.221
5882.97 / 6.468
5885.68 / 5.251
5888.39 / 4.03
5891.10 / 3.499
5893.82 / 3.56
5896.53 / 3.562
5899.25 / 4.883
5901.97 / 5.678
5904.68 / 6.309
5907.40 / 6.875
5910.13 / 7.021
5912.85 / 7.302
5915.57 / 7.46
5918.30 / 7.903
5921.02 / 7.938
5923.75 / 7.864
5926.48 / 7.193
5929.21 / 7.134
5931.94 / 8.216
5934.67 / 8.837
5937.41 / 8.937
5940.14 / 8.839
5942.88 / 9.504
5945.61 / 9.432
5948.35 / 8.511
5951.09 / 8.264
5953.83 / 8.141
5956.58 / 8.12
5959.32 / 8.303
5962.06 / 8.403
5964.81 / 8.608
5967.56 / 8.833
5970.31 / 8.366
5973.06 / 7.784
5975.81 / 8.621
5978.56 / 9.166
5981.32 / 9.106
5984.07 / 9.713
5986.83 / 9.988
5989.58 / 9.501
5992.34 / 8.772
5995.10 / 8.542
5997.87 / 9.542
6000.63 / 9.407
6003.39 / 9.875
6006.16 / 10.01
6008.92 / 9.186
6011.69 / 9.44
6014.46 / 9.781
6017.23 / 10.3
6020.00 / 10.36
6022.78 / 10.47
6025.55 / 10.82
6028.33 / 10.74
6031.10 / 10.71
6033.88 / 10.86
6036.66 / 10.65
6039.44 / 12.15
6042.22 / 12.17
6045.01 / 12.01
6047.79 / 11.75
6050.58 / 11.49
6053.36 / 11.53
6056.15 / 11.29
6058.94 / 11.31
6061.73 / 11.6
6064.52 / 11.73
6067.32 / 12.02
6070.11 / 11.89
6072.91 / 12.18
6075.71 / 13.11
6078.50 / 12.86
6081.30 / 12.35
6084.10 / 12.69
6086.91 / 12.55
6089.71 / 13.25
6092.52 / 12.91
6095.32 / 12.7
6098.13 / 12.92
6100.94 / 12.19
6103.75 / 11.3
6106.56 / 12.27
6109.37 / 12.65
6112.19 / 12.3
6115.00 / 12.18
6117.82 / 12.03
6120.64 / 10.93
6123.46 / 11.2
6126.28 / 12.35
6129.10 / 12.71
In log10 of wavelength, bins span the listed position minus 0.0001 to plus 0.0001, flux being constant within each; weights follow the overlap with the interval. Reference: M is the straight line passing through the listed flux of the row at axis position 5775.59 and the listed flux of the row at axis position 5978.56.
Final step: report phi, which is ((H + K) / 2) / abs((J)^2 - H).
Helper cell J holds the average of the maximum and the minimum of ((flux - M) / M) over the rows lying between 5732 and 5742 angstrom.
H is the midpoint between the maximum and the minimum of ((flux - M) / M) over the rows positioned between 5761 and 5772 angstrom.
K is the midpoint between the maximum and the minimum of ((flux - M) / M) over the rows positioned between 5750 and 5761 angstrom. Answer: -0.5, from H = -0.14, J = -0.10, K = 0.00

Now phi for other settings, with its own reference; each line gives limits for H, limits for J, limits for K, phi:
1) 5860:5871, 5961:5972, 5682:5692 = -1.0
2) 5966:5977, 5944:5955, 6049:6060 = 1.4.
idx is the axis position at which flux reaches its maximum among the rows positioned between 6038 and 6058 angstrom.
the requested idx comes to 6042.22 angstrom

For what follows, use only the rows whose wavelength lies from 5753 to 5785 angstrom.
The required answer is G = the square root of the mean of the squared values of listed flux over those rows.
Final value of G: 11.8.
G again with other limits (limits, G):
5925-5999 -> 8.7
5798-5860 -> 11.3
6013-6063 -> 11.1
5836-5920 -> 8.0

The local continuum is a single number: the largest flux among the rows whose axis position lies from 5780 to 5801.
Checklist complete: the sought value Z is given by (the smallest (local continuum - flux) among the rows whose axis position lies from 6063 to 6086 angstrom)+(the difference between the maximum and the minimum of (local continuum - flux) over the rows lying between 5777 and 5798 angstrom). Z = 3.6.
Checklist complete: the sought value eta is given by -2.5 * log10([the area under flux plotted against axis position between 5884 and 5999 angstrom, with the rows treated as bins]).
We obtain -7.4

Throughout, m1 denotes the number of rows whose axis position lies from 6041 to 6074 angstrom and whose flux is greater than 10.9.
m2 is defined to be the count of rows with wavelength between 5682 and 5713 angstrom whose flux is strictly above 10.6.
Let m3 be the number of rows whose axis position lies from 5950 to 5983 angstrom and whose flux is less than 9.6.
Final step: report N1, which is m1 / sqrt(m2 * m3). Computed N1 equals 1.0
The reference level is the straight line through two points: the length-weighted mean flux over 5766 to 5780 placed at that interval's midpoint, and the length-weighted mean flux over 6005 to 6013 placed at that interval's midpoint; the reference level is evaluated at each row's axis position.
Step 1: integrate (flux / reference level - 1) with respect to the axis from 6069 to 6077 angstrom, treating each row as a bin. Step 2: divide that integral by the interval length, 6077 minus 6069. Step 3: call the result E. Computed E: 0.38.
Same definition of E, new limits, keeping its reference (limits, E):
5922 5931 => -0.27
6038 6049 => 0.30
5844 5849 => -0.07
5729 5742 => -0.04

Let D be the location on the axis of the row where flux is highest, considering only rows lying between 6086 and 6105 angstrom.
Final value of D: 6089.71 angstrom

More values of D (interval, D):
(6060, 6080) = 6075.71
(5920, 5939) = 5937.41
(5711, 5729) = 5712.11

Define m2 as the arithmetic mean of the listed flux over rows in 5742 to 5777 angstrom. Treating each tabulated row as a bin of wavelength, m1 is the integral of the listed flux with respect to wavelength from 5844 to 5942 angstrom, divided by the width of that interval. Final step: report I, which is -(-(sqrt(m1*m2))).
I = 9.4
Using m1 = 7.5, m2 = 11.9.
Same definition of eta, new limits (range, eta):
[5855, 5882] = -5.9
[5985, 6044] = -6.9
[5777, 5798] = -6.1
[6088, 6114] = -6.3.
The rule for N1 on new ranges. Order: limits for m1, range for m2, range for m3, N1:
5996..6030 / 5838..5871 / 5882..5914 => 0.0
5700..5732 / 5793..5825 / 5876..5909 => 0.7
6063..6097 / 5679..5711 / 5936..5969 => 1.1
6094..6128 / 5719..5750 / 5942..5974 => 1.1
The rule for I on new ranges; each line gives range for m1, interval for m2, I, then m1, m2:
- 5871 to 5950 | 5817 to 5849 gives 8.8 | 7.0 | 11.0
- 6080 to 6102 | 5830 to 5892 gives 10.5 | 12.7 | 8.7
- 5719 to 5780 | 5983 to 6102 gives 11.4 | 11.6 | 11.1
